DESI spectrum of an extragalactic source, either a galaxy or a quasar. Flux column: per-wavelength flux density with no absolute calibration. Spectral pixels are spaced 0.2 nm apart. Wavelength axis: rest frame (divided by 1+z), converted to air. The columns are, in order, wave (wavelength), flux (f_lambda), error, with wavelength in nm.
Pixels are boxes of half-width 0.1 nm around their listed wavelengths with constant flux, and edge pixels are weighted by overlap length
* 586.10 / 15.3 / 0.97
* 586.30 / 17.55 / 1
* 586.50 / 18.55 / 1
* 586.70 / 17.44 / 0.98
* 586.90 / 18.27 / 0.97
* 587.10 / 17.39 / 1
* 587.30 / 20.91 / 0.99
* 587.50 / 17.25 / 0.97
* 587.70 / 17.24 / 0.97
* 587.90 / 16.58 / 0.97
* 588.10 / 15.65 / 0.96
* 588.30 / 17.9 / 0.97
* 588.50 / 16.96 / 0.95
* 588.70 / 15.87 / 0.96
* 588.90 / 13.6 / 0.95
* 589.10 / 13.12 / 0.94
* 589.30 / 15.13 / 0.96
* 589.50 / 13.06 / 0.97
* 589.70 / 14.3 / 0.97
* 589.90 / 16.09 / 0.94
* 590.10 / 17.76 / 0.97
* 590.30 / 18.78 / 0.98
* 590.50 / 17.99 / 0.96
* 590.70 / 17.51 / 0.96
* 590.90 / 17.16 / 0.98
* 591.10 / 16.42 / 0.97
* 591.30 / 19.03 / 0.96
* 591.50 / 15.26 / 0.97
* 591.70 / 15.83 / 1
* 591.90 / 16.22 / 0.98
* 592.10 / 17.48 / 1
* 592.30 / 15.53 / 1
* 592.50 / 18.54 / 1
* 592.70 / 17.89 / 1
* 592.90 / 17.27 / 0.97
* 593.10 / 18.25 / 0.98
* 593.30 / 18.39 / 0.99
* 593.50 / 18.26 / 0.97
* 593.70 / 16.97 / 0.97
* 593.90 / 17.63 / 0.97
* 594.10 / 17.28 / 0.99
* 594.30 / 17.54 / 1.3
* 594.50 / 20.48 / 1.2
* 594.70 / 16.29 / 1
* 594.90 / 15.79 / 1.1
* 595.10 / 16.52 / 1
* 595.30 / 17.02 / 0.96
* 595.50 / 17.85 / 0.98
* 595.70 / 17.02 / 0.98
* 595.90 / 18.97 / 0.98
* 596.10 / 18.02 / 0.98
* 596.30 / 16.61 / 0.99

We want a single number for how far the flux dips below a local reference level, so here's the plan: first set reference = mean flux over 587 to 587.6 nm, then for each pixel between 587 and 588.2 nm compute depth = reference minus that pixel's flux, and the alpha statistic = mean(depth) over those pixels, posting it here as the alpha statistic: 1.01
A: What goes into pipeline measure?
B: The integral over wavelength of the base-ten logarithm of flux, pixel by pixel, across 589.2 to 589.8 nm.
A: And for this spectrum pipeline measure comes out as 0.69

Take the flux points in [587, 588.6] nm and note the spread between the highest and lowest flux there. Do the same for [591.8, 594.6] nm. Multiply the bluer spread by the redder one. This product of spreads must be 26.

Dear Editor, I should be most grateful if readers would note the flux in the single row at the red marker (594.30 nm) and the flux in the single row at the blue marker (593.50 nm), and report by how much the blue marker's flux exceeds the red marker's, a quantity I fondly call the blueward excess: 0.7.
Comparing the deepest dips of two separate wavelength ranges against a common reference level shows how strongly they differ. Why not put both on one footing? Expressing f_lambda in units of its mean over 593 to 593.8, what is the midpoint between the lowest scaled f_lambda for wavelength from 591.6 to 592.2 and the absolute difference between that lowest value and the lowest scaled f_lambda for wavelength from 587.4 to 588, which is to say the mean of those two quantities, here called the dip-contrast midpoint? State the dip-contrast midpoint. 0.461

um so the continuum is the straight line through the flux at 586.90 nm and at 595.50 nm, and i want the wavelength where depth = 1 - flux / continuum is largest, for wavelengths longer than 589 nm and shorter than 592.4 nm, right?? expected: 589.50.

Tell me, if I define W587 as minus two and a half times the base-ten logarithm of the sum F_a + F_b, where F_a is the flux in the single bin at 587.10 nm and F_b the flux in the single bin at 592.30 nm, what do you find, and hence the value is -3.79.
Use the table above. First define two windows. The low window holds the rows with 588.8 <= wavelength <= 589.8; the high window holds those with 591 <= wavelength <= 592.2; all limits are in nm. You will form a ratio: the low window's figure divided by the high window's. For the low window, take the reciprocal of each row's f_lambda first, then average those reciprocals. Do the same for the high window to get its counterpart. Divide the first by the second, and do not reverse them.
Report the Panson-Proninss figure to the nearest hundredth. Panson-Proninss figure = 1.20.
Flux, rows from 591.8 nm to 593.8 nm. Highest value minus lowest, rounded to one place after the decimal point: 3.0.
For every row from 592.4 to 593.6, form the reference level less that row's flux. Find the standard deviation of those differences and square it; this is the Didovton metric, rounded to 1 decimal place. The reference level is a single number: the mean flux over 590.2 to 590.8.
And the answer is 0.2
